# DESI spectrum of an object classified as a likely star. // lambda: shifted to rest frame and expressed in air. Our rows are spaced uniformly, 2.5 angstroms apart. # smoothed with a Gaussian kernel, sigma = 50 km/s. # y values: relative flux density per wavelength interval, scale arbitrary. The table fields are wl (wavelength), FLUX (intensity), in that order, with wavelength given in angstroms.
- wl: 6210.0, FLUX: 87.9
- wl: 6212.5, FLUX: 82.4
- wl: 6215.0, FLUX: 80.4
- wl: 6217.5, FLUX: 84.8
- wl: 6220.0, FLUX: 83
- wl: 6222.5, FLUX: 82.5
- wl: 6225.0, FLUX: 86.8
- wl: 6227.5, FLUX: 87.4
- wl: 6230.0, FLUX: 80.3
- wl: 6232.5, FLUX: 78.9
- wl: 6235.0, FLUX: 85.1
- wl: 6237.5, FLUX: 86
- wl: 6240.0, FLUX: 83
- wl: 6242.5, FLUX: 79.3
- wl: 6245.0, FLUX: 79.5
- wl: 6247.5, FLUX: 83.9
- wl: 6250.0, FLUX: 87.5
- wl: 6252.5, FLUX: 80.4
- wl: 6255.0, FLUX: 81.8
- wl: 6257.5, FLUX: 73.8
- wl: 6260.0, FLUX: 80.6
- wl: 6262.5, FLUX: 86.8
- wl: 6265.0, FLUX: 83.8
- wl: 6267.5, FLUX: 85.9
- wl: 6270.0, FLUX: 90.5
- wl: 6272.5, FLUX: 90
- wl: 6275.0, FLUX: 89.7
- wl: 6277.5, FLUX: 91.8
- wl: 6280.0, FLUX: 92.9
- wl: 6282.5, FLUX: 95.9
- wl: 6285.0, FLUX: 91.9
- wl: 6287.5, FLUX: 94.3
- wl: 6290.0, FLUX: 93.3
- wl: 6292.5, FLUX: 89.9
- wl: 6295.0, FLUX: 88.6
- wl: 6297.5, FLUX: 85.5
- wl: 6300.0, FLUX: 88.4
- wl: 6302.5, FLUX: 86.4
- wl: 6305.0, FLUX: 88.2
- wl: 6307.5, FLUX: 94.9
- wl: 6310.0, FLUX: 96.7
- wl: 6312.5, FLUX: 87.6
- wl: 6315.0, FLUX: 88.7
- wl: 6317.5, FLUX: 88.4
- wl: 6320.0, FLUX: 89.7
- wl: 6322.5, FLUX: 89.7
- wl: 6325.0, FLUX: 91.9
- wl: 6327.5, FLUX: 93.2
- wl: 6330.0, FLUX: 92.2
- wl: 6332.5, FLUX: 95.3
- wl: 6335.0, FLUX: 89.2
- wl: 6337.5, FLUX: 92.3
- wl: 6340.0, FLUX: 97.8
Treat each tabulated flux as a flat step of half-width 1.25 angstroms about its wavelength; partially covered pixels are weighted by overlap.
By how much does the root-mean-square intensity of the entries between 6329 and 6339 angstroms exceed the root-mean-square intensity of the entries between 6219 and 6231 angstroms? 8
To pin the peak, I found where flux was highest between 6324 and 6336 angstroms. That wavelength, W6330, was 6332.5 angstroms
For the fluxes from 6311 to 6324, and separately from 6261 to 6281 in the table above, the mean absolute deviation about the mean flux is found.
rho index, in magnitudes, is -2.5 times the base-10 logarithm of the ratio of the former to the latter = 1.4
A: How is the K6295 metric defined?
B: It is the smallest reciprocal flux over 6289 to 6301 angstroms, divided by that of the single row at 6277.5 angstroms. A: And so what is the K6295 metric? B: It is 0.98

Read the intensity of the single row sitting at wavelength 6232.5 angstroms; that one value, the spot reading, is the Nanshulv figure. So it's 78.9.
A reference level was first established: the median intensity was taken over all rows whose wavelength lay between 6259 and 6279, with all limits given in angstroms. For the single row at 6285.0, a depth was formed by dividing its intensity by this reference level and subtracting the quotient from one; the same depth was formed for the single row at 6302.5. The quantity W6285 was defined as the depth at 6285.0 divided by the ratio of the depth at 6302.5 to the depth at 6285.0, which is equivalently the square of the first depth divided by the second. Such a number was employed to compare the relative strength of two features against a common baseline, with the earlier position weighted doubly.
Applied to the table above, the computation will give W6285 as 0.082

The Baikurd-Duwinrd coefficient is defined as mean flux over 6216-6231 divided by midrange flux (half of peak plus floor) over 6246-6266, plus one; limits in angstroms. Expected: 2.04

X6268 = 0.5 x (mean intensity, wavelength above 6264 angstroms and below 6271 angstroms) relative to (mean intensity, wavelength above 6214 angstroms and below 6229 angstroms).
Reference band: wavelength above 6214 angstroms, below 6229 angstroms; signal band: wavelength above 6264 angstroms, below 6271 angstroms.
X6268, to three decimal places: 0.515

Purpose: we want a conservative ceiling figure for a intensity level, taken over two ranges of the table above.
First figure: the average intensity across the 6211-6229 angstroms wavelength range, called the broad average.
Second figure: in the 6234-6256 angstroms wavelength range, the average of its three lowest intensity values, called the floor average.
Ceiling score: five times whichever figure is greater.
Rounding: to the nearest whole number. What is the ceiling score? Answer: 420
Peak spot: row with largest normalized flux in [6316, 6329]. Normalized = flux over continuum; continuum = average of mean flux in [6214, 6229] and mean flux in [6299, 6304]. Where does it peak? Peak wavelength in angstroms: 6327.5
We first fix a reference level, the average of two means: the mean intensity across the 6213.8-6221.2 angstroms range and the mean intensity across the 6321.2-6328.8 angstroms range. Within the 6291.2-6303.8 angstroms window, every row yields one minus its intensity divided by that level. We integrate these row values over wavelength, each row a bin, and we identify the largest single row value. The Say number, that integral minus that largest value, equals -0.1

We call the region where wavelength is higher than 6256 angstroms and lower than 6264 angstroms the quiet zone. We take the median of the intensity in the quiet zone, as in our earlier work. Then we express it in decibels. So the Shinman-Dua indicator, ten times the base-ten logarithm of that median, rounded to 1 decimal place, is 19.1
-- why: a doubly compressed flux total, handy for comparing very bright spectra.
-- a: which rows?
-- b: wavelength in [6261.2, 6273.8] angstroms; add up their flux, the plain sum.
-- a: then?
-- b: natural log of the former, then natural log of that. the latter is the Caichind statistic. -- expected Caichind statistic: 1.80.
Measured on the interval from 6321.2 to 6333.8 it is 1.81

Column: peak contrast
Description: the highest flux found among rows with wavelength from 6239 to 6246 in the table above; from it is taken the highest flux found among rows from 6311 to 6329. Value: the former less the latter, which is -10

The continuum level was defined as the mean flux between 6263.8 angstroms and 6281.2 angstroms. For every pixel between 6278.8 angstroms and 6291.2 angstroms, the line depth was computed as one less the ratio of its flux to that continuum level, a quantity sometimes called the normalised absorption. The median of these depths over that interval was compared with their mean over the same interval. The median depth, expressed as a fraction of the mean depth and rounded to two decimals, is 0.92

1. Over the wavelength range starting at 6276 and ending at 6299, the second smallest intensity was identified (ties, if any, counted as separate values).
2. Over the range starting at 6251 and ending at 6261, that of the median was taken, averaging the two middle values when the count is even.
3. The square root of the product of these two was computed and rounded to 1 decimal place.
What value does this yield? 84.5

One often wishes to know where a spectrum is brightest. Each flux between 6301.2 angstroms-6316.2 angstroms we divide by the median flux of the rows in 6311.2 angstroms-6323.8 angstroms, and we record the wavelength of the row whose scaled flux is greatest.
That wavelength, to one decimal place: 6310.0 angstroms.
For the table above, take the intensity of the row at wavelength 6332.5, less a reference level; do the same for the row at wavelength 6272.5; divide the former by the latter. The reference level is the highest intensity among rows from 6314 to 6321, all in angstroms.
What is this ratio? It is 19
